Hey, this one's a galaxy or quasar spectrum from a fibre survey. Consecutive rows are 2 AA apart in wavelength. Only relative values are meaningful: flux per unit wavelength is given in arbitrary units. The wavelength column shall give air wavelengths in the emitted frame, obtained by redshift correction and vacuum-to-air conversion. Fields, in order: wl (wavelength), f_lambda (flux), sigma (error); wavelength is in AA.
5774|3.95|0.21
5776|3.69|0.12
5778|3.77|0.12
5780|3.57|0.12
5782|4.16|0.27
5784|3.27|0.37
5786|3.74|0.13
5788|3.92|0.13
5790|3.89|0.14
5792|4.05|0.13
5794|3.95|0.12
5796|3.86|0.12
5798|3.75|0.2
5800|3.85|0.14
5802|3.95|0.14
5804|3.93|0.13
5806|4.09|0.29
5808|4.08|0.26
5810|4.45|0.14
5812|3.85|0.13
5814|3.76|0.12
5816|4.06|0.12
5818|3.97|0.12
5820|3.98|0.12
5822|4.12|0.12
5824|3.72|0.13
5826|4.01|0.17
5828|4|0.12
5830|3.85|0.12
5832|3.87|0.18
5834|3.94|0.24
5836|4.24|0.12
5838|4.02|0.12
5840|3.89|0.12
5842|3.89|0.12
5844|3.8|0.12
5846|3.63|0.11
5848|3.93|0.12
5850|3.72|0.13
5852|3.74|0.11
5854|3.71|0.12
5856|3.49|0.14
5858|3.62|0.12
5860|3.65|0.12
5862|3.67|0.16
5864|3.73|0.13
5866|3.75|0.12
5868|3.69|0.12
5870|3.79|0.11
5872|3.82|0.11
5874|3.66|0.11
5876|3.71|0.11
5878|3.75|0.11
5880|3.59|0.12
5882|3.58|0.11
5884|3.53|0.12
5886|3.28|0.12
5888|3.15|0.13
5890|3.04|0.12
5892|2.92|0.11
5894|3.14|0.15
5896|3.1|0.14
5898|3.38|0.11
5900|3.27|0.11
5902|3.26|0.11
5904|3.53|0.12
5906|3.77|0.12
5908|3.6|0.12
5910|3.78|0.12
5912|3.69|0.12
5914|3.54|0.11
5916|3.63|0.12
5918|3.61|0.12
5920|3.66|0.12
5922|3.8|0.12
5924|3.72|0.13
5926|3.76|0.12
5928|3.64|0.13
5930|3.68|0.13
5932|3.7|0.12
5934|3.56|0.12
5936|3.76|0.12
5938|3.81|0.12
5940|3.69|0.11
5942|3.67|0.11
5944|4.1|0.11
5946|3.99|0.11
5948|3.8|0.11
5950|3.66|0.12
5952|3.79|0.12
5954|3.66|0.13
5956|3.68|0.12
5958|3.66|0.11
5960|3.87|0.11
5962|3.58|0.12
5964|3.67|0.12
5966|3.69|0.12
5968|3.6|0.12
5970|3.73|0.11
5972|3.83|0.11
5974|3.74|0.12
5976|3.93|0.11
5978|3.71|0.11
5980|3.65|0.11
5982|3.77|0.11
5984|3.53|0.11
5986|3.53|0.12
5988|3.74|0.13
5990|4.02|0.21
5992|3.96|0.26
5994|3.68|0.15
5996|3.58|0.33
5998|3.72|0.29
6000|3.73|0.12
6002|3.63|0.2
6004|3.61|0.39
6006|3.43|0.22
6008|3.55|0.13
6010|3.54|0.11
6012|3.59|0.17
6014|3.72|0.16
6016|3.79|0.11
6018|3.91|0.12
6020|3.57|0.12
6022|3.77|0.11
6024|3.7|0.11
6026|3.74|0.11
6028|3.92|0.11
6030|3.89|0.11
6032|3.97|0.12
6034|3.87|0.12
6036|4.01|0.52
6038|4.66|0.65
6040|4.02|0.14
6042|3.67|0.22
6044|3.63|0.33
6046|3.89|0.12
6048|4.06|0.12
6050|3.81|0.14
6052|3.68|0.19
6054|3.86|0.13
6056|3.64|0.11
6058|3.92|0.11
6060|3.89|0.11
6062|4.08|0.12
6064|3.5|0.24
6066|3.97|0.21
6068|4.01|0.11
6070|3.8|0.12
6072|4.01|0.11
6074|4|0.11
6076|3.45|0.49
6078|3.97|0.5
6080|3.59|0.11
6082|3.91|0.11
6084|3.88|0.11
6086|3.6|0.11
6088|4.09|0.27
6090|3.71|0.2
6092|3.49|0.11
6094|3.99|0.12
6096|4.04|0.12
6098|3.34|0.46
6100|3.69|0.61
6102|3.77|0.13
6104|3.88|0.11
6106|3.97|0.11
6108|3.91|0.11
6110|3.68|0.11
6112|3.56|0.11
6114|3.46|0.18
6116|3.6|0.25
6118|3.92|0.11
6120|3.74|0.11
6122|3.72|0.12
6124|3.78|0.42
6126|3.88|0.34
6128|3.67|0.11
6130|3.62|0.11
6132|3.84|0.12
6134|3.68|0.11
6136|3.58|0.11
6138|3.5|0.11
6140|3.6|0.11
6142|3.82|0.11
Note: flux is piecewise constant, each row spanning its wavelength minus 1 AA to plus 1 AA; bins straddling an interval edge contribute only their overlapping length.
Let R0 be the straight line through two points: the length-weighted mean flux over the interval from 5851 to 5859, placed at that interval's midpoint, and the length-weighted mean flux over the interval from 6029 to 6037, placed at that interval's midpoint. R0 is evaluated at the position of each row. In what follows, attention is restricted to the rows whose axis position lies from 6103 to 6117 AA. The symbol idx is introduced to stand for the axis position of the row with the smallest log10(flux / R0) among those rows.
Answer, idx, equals 6114 AA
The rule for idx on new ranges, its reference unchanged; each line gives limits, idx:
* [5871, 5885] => 5884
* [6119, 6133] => 6130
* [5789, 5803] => 5798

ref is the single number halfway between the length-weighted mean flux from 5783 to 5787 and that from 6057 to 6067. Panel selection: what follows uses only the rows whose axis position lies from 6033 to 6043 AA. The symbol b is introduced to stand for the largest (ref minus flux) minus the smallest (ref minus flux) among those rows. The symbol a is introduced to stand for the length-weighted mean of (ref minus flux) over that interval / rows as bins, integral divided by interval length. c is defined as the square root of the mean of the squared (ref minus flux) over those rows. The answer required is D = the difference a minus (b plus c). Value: -1.8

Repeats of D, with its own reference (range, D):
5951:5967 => -0.4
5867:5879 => -0.3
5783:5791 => -0.9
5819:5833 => -0.9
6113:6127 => -0.7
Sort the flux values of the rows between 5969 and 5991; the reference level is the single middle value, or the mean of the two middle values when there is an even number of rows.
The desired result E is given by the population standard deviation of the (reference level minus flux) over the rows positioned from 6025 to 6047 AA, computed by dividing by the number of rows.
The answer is 0.26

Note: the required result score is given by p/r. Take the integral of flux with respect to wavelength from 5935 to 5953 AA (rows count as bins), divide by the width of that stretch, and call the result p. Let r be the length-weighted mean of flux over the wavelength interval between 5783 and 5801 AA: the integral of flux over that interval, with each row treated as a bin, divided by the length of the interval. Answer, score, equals 1.00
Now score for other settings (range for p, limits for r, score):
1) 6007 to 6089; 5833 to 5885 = 1.02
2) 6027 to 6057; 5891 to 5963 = 1.08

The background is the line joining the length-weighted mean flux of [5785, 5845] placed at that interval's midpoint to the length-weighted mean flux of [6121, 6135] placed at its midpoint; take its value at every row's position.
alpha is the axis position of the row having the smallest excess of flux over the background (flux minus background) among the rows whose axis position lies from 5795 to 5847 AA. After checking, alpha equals 5846 AA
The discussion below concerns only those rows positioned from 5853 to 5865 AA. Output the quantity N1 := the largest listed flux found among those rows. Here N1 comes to 3.73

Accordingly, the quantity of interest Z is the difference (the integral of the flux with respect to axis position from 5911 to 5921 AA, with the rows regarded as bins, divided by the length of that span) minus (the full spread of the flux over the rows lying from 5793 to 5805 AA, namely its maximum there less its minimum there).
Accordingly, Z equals 3.43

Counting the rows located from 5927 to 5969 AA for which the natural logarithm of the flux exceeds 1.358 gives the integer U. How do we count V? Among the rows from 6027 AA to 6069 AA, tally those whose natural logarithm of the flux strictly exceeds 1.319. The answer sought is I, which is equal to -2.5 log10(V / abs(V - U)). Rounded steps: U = 2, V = 16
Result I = -0.1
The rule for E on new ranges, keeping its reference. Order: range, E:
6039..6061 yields 0.14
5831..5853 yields 0.16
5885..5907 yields 0.23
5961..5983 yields 0.10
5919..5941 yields 0.07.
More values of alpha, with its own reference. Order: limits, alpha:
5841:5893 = 5892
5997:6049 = 6006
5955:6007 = 6006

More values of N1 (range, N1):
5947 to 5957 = 3.8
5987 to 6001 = 4.02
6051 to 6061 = 3.92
